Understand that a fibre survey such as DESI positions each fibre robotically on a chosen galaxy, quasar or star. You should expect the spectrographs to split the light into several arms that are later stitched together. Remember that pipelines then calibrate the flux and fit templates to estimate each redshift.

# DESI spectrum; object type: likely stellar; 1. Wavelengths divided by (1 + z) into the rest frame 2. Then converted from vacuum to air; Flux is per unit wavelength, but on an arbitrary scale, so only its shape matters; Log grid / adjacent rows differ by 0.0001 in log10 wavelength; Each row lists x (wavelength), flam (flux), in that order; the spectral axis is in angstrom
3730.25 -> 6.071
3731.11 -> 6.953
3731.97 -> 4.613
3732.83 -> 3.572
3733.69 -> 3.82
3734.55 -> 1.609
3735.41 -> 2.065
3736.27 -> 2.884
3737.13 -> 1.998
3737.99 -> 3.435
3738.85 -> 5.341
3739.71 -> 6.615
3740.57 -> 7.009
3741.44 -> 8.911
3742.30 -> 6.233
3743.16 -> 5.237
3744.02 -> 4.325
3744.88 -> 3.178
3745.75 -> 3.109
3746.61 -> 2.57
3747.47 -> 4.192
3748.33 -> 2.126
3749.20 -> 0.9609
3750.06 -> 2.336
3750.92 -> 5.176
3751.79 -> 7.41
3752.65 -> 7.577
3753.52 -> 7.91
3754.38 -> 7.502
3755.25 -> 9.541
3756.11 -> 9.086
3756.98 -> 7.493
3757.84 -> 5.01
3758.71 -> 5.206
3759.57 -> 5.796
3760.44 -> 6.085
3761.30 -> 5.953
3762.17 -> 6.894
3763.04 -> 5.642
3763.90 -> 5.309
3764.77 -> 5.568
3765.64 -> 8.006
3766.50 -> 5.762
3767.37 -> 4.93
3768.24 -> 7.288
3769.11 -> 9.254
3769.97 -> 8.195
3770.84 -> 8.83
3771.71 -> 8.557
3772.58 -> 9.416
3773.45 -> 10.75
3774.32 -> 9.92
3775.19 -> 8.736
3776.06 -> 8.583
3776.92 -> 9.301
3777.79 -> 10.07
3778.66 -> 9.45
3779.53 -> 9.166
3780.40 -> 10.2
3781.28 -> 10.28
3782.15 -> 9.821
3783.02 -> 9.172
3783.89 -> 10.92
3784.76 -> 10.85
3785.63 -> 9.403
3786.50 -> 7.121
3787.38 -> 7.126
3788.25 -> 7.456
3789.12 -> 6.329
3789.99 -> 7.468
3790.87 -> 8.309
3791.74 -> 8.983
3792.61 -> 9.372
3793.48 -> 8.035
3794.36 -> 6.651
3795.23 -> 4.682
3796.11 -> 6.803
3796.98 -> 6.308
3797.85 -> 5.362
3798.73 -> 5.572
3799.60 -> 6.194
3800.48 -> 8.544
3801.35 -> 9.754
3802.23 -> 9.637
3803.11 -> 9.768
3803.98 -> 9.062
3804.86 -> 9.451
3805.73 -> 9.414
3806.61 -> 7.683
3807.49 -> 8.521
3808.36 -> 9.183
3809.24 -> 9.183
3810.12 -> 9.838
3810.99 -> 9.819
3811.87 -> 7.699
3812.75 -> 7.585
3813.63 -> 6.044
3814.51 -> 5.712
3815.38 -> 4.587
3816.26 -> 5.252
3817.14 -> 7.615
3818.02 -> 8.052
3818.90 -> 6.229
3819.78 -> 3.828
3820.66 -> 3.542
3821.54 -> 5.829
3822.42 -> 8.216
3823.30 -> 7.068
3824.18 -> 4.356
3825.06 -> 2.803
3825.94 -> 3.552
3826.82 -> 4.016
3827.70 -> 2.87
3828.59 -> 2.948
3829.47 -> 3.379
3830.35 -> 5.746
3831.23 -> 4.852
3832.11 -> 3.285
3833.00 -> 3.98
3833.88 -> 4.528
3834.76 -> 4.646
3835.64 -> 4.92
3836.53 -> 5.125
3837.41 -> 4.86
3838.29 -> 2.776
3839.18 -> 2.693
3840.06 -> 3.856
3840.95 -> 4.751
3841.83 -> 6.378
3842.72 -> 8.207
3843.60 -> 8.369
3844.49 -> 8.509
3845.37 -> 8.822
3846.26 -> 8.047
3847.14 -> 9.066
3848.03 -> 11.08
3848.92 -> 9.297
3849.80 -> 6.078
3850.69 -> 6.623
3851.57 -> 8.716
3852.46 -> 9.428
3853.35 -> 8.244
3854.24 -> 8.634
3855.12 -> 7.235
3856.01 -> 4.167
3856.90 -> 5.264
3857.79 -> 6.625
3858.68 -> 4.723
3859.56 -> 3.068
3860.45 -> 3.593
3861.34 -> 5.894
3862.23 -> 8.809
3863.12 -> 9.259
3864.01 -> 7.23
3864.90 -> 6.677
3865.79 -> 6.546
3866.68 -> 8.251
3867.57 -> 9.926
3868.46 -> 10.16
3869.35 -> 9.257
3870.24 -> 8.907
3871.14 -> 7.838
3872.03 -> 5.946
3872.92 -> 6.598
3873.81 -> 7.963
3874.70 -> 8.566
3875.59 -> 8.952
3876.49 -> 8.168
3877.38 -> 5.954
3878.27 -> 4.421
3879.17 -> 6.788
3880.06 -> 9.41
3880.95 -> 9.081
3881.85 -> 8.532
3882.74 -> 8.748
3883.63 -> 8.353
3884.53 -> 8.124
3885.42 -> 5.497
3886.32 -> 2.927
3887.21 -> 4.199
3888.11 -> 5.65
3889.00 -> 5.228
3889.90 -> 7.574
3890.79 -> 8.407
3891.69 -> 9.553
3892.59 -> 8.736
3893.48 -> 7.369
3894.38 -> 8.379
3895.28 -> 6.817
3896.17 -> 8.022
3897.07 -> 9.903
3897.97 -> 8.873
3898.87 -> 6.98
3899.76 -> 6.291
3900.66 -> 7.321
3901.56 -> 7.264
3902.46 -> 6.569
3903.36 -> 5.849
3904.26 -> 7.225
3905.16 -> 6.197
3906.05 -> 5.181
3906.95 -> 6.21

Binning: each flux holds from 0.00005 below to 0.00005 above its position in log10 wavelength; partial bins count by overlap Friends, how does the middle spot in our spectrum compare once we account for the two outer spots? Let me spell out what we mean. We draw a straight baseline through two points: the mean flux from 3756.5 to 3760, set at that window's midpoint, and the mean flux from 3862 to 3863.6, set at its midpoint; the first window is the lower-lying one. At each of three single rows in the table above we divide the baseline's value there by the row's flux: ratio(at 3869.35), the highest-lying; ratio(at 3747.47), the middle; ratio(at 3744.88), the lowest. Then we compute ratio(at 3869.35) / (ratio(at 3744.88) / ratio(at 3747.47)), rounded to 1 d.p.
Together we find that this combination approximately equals 0.8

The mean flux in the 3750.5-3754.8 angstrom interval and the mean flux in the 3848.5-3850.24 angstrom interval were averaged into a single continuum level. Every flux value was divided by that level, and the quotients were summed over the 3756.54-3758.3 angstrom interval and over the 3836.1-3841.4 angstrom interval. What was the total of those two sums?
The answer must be 5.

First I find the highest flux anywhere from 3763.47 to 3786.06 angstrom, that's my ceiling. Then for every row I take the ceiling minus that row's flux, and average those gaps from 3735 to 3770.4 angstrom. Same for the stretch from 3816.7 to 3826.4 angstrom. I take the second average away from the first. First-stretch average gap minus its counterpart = 0.0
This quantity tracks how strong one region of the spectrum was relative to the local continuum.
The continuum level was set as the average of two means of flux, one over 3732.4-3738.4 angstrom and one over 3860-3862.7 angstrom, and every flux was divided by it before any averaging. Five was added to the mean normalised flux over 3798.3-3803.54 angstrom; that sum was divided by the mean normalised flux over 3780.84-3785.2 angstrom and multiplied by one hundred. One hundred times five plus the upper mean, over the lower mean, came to 298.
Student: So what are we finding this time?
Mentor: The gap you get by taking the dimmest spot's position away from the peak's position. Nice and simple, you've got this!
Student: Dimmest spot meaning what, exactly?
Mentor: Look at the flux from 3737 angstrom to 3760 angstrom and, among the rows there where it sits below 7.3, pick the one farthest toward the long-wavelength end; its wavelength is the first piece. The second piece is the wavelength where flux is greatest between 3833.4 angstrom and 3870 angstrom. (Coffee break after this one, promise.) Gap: 88.5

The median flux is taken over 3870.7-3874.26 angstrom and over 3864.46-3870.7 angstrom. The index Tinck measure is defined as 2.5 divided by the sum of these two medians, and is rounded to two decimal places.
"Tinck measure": 0.16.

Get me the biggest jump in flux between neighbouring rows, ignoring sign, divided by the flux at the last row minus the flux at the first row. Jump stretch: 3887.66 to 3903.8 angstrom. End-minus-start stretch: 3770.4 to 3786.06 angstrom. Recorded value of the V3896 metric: 4.1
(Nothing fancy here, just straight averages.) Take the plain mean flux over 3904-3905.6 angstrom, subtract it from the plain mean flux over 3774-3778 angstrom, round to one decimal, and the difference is 2.6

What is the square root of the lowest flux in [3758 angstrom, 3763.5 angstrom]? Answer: 2.28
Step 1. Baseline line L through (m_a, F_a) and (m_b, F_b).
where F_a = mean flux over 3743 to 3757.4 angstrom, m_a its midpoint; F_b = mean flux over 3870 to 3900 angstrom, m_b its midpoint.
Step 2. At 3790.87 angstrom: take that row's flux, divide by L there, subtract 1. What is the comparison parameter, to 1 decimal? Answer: 0.4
